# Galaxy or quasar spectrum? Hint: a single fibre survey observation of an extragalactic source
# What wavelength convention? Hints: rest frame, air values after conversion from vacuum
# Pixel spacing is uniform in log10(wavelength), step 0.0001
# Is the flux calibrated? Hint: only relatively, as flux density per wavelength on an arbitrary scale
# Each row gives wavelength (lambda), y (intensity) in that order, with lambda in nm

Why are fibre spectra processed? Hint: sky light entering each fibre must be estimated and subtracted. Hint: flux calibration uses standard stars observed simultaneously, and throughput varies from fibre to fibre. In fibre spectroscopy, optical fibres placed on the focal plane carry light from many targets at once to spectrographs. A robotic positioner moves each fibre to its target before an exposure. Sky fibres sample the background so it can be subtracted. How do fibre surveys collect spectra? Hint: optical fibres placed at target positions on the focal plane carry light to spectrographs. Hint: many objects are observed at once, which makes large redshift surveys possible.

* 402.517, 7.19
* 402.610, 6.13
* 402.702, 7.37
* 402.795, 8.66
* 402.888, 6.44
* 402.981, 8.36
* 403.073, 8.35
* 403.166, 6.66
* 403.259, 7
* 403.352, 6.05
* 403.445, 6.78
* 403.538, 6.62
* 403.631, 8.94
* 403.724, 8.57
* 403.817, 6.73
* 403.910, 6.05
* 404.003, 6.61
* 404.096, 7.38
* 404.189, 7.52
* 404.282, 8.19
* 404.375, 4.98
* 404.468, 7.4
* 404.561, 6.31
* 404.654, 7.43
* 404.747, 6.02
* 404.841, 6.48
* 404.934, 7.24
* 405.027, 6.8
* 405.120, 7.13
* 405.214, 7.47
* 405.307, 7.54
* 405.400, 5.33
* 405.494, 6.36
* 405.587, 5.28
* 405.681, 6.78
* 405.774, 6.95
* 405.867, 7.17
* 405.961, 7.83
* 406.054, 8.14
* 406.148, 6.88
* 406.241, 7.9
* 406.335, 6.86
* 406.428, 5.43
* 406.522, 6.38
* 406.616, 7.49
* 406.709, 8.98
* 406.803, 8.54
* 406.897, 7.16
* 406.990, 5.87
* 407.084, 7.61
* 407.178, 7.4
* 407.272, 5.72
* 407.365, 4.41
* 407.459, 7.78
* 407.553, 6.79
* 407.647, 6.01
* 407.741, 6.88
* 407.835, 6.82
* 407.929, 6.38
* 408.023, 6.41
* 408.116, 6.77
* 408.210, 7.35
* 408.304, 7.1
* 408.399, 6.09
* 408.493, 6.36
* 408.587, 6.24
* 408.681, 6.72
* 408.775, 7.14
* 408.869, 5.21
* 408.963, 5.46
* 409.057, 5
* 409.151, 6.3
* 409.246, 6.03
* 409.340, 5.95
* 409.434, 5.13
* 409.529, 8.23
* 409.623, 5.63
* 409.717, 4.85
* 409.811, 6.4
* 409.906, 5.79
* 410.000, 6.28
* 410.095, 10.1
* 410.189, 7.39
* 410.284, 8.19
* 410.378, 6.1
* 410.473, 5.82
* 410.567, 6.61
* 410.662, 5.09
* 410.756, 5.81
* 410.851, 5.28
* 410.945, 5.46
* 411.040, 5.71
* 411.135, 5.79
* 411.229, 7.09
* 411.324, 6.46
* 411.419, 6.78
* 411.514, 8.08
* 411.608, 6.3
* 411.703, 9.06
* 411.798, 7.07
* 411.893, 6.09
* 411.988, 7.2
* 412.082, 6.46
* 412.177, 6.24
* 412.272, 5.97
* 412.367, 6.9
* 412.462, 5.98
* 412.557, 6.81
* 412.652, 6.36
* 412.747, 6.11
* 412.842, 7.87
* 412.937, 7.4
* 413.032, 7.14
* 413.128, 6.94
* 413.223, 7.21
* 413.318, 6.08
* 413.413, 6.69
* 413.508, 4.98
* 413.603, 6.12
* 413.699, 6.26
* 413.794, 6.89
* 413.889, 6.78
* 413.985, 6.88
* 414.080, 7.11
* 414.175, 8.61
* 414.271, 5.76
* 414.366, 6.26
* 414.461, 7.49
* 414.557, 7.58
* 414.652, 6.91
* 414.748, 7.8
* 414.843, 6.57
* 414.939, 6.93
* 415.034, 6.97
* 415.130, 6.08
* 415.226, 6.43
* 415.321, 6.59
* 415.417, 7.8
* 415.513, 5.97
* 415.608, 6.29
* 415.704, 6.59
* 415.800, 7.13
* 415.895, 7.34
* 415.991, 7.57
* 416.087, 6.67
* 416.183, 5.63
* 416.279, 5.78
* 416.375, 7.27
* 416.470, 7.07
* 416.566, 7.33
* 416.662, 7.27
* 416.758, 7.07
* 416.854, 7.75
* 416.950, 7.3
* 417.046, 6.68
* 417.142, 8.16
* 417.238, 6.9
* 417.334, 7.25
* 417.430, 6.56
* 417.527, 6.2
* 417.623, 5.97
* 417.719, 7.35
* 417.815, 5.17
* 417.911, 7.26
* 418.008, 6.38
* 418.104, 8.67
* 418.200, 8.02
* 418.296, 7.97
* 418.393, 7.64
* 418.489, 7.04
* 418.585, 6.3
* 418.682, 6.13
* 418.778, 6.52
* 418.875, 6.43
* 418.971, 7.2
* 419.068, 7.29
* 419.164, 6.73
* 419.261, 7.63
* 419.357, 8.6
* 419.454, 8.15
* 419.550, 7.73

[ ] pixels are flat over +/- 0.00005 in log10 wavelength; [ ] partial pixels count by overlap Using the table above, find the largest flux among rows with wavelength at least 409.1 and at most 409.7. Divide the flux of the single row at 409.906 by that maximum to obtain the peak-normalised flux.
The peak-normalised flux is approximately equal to 0.70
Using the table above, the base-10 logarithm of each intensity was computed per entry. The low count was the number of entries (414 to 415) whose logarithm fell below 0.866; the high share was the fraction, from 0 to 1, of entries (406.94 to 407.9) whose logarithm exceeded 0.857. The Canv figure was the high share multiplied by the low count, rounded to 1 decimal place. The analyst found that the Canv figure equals 1.8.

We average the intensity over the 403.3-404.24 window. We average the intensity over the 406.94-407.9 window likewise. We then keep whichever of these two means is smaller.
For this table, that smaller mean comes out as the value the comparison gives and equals 6.53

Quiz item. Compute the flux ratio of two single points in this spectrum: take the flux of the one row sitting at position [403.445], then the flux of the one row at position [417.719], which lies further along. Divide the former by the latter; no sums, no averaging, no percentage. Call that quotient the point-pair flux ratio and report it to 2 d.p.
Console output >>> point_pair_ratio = 0.92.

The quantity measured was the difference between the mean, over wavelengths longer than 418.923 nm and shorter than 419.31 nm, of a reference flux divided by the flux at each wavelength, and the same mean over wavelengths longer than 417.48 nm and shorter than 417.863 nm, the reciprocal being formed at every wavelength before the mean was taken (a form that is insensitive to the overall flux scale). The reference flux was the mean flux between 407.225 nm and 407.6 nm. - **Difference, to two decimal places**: -0.16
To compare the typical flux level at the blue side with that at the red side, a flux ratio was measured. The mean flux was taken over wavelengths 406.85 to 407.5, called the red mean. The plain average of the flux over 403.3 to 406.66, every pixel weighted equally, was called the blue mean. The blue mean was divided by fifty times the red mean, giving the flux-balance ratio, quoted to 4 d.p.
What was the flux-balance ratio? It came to 0.0211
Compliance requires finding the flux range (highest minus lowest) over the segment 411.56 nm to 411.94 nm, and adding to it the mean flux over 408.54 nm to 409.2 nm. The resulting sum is 8.98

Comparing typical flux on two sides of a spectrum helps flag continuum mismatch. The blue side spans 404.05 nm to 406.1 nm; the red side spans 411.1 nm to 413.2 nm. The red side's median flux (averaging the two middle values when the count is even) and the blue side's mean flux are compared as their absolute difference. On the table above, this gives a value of 0.1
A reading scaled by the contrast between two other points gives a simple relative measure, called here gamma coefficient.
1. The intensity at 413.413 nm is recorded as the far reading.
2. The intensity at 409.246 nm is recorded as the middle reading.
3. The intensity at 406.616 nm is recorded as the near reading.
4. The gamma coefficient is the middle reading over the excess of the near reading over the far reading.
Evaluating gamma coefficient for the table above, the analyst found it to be 7.5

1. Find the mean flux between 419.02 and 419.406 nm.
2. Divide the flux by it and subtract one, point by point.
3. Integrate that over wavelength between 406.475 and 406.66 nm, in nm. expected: -0.016 nm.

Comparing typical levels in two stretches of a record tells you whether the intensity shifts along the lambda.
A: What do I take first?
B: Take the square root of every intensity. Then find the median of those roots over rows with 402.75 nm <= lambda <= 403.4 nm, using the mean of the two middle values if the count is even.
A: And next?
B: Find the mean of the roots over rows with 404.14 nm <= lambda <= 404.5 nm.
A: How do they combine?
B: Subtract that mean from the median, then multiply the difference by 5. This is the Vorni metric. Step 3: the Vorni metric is 0.03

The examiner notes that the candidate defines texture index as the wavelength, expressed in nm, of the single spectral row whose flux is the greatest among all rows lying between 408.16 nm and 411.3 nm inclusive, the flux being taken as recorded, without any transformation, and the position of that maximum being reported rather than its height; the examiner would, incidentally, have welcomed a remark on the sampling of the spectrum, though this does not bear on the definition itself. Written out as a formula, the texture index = 410.095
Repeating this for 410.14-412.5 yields 411.703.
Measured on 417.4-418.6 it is 418.104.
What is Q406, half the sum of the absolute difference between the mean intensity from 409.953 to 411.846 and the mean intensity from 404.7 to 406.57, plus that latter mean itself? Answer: 3.44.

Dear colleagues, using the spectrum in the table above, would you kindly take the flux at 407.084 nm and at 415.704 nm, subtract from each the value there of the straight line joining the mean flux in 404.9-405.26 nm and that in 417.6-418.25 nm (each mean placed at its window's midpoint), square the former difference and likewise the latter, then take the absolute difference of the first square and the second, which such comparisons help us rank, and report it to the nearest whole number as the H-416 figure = 0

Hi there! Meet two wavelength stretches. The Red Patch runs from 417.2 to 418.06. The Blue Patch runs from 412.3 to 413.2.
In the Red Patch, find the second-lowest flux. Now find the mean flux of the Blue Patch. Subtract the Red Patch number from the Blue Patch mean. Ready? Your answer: 0.9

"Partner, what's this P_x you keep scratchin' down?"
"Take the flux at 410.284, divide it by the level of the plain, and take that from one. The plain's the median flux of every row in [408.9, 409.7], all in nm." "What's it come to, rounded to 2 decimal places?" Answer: -0.41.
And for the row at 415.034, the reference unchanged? -0.20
